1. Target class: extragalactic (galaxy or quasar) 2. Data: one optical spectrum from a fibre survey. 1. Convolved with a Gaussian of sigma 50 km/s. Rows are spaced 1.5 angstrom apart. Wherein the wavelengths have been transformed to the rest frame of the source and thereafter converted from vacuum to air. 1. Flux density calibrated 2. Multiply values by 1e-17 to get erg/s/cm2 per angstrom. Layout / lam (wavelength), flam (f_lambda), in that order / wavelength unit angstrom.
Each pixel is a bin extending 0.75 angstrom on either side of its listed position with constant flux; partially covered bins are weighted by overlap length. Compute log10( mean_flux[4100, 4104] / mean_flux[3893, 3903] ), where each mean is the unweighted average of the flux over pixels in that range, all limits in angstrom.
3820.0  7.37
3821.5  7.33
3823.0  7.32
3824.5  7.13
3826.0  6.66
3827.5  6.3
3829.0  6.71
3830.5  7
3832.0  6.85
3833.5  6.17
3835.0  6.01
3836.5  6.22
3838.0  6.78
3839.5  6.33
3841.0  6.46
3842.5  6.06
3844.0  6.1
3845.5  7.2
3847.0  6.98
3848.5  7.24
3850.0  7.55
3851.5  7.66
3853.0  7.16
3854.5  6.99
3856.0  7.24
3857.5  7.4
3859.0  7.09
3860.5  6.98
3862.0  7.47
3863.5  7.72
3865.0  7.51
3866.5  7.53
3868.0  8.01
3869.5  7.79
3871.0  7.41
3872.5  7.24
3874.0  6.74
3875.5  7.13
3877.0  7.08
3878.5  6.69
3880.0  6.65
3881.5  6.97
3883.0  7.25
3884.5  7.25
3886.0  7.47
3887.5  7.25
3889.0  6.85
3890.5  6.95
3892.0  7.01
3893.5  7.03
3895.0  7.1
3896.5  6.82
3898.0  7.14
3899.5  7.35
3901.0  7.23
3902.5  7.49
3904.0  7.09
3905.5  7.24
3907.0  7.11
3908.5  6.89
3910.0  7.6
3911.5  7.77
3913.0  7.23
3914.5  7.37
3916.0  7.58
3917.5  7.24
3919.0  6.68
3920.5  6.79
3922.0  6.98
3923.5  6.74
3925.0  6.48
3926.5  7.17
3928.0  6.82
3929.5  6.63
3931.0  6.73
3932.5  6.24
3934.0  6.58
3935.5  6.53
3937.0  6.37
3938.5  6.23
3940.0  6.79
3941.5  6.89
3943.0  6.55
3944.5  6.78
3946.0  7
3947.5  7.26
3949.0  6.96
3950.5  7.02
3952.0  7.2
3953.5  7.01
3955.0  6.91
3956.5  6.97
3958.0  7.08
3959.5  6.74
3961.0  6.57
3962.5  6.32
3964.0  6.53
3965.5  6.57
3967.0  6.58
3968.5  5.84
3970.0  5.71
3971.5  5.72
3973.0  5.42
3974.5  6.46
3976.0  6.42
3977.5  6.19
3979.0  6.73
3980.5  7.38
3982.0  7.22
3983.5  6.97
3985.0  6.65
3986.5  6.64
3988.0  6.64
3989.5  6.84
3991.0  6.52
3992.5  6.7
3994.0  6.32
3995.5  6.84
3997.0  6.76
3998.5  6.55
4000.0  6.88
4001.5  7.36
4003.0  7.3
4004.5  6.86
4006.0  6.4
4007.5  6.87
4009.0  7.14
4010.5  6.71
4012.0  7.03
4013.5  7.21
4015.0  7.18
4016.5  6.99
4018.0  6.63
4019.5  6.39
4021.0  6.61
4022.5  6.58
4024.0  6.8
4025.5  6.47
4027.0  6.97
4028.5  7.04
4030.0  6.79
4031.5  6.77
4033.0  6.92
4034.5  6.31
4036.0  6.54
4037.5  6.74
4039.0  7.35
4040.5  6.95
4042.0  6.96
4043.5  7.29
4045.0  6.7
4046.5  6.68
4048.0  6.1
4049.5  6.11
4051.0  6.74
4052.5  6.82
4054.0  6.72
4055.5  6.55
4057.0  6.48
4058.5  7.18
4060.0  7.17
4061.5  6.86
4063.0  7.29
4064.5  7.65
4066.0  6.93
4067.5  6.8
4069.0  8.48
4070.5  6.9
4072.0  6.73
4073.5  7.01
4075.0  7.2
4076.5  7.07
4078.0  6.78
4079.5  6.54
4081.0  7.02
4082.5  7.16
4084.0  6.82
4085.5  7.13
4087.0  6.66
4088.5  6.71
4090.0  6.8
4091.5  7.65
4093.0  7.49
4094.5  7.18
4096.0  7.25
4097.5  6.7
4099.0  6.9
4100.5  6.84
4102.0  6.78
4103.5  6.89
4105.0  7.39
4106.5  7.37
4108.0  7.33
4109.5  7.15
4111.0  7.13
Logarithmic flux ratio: -0.020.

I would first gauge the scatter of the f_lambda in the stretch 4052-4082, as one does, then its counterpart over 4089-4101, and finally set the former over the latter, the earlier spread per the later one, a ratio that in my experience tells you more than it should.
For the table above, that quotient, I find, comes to 1.3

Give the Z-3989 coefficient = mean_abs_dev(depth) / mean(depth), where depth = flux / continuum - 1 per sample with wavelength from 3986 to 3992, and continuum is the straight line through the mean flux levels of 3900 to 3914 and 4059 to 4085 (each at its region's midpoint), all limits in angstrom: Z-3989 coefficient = -0.17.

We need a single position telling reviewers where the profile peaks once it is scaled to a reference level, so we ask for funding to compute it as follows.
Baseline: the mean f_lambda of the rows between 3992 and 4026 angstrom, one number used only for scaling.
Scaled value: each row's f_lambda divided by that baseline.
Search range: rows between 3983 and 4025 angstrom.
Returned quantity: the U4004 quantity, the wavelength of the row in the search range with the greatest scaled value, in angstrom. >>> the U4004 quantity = 4001.5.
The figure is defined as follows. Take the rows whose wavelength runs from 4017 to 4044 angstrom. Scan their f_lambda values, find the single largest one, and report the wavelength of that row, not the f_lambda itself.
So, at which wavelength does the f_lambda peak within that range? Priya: 4039.0 angstrom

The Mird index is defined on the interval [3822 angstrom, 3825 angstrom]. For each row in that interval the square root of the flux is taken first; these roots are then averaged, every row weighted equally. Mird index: 2.69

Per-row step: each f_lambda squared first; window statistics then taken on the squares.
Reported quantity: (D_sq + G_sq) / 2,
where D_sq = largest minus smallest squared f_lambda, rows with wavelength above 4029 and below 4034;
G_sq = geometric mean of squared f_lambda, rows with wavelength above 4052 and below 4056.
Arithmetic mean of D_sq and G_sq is 23.4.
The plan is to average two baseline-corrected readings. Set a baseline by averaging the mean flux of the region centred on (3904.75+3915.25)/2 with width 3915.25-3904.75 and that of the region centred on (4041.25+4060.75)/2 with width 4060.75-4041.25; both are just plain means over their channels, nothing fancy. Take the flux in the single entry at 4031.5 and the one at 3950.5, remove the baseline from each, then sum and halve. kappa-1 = -0.13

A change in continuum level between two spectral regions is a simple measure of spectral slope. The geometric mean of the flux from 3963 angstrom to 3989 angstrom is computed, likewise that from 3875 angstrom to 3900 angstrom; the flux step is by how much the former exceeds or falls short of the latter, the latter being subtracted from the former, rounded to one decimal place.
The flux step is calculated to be -0.6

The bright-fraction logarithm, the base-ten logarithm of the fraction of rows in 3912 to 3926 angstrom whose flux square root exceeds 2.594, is -0.11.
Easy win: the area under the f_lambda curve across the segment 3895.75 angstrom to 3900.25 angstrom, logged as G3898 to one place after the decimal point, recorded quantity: 32.0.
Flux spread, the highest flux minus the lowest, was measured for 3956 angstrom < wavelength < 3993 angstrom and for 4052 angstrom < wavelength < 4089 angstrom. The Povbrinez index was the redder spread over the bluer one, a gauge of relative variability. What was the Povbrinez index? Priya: 1.0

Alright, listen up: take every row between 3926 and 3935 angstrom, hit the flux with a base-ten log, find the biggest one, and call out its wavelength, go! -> 3926.5 angstrom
